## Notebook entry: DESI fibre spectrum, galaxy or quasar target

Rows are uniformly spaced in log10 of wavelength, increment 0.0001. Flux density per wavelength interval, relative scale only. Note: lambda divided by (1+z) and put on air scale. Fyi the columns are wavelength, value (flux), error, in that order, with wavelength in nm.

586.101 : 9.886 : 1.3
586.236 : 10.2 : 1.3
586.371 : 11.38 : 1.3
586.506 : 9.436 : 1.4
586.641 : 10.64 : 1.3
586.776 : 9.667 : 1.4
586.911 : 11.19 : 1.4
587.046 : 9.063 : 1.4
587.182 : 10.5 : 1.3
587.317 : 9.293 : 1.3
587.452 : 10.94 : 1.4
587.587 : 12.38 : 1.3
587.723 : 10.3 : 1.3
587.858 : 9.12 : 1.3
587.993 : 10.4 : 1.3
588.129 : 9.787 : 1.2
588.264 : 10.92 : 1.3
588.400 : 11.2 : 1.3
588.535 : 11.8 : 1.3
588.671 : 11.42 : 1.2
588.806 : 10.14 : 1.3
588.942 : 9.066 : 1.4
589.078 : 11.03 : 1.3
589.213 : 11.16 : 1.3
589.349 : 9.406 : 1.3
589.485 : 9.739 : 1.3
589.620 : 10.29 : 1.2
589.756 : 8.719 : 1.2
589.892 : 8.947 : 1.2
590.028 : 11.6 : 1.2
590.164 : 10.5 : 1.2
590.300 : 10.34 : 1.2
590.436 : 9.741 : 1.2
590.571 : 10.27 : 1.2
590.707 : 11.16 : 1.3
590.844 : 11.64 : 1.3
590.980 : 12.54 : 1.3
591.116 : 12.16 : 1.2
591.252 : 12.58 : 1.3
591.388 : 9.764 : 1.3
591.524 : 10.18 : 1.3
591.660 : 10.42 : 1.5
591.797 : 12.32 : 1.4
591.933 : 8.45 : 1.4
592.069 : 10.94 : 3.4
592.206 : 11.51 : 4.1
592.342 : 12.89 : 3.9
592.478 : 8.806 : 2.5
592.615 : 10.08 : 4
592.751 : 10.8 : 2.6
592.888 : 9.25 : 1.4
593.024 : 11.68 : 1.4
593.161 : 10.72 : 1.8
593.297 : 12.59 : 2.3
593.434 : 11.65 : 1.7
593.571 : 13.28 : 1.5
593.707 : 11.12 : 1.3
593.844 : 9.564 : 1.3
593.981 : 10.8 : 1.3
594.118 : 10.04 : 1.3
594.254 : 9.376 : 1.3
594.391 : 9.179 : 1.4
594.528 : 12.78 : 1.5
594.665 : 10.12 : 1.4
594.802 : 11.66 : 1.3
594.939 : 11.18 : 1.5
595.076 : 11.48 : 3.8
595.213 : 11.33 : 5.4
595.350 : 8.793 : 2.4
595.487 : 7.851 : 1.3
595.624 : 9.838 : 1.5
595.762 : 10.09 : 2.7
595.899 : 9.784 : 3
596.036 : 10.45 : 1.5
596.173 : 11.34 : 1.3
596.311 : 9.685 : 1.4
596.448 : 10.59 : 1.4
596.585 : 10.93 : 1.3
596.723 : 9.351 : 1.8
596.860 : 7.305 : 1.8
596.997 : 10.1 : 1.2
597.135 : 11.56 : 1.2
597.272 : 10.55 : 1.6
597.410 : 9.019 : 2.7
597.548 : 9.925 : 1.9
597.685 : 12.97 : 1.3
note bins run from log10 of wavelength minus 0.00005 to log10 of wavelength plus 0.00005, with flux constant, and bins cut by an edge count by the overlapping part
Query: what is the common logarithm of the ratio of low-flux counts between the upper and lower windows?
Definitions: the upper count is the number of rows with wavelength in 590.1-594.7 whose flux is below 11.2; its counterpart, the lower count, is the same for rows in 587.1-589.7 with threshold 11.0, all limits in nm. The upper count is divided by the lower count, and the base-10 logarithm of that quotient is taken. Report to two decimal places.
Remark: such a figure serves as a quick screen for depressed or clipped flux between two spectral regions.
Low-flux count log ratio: 0.23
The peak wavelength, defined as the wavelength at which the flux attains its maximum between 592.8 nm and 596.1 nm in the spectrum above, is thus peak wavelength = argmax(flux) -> 593.571 nm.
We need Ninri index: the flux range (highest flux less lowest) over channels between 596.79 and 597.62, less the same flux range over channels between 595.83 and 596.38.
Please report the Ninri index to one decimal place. 2.6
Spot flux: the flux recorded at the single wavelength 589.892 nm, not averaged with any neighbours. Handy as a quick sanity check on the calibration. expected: 8.947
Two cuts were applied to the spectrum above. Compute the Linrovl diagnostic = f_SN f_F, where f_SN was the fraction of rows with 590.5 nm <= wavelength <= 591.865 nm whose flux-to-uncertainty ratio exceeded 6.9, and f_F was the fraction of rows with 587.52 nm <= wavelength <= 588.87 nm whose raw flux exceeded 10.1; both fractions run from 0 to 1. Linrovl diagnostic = 0.80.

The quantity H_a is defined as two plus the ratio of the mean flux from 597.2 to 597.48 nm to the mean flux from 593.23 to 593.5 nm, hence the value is 2.81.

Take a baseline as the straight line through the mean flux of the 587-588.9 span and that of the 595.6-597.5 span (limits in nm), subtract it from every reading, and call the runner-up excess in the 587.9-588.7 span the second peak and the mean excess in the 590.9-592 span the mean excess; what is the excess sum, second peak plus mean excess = 1.7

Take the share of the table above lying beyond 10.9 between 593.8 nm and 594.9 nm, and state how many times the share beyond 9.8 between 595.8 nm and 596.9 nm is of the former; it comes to 2.0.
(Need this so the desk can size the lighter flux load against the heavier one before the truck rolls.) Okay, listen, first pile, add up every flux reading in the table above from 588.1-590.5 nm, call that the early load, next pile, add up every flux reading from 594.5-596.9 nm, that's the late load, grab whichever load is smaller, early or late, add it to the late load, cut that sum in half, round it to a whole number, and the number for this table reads 185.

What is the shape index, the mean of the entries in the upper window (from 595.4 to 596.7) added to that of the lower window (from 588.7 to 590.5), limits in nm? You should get 20.1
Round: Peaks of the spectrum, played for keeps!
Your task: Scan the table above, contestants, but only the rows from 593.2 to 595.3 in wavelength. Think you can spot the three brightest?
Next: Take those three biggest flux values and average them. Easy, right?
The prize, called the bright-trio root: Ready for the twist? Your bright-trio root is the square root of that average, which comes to 3.59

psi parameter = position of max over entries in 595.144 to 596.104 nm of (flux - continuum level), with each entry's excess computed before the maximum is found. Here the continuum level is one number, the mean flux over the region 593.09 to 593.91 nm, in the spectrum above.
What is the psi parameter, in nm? 595.213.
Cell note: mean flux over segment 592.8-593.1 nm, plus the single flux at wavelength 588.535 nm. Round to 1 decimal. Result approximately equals 22.3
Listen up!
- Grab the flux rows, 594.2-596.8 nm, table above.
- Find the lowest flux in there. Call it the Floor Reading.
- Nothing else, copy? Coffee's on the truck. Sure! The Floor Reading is 7.851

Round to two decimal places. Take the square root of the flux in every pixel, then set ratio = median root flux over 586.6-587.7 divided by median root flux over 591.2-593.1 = 1.00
